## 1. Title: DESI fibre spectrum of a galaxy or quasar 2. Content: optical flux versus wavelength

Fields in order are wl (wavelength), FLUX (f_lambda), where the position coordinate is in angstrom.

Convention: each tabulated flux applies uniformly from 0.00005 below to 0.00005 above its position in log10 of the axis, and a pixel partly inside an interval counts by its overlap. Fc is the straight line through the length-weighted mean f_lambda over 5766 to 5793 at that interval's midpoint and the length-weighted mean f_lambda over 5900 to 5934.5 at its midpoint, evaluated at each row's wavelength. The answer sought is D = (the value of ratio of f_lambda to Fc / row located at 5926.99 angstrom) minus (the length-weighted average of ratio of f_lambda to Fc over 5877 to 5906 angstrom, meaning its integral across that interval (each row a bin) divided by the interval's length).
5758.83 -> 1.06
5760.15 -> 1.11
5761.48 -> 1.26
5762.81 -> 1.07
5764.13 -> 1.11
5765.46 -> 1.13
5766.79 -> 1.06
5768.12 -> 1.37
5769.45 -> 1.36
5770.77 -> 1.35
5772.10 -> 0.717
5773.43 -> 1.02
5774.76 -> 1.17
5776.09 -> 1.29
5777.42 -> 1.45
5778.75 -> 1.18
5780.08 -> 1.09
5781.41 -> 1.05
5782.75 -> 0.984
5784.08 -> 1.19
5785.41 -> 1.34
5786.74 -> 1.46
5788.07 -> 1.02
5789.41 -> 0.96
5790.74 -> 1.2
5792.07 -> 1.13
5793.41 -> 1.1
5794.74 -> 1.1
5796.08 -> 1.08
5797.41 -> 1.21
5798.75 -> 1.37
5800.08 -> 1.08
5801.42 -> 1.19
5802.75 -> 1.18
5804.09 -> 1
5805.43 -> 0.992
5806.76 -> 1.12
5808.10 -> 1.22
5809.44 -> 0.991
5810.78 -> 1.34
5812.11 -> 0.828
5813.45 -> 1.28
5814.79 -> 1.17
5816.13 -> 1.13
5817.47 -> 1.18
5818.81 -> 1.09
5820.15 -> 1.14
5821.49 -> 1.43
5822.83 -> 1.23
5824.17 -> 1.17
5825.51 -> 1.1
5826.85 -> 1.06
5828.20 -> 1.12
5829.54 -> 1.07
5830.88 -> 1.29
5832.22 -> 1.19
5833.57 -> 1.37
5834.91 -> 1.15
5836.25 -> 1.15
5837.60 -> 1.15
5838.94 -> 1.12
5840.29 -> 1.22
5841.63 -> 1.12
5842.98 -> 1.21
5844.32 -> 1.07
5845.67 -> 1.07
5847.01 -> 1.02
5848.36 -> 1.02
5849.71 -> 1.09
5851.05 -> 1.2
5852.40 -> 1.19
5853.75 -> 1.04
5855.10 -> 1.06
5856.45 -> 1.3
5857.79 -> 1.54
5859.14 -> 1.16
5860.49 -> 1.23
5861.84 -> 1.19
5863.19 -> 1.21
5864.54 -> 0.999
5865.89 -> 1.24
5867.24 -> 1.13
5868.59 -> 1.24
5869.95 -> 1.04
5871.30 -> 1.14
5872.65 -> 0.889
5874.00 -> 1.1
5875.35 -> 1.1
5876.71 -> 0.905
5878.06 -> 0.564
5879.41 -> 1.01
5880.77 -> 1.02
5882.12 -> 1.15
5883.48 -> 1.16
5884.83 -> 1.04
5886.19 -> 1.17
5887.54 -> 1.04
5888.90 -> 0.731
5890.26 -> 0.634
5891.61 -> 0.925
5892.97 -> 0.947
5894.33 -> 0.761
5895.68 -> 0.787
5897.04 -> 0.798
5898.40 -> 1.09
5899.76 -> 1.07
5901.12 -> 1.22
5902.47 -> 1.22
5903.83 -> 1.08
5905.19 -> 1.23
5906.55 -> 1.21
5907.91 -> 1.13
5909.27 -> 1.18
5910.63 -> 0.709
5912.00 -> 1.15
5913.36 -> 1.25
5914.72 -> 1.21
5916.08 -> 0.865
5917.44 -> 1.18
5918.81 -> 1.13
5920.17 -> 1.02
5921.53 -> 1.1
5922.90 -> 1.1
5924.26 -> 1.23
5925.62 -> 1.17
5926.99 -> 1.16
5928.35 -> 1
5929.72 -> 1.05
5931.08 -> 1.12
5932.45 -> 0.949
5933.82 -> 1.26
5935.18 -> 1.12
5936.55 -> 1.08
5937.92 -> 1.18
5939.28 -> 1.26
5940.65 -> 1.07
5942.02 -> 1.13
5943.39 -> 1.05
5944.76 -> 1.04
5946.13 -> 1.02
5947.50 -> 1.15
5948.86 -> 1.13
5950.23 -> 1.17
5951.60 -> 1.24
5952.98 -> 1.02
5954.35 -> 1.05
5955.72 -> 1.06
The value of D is 0.17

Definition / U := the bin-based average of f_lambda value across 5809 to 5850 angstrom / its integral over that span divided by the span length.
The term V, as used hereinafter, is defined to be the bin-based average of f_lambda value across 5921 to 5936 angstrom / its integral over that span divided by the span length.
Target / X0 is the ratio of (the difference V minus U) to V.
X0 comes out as -0.03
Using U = 1.15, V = 1.11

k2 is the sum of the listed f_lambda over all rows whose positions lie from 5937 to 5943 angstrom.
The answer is 4.6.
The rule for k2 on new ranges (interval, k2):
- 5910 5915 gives 4.3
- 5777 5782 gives 4.8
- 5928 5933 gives 4.1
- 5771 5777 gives 4.2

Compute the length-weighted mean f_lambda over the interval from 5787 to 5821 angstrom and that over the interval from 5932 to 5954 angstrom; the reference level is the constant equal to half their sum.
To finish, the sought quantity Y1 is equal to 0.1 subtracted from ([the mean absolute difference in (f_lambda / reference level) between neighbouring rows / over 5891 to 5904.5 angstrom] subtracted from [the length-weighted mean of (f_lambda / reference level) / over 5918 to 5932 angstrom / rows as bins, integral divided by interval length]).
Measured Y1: 0.80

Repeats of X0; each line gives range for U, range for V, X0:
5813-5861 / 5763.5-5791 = 0.00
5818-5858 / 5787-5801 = -0.02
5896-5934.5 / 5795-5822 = 0.04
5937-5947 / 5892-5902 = -0.15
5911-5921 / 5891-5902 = -0.15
